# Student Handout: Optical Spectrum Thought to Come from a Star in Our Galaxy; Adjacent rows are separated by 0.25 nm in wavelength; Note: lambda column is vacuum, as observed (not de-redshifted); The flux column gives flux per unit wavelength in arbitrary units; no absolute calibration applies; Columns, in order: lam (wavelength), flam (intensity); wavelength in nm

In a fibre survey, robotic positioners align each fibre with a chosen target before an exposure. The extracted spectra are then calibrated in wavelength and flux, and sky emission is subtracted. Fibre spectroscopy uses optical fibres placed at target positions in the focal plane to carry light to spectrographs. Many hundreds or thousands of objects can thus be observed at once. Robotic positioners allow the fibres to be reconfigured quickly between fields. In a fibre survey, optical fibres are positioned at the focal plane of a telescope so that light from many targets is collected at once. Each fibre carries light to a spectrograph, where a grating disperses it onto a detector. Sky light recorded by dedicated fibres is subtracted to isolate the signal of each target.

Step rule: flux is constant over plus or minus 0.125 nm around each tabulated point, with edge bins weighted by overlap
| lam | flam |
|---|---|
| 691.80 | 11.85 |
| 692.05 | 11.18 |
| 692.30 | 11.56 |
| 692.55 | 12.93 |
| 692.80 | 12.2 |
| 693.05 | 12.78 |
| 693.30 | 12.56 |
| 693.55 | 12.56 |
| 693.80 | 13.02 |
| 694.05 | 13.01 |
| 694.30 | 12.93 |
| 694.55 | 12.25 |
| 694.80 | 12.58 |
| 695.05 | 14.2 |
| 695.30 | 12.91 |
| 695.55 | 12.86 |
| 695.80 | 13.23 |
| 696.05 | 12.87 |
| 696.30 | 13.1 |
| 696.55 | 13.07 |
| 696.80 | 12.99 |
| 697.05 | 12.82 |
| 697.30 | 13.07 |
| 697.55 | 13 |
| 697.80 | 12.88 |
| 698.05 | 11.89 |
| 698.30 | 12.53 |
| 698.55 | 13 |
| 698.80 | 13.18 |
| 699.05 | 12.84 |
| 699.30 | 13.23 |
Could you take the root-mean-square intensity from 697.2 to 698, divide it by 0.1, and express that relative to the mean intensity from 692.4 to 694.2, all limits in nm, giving 10.2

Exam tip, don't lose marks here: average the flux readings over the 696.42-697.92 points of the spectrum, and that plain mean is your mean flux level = 13.0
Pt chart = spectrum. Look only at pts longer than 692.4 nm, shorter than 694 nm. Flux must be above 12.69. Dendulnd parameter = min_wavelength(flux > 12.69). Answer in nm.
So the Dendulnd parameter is 692.55 nm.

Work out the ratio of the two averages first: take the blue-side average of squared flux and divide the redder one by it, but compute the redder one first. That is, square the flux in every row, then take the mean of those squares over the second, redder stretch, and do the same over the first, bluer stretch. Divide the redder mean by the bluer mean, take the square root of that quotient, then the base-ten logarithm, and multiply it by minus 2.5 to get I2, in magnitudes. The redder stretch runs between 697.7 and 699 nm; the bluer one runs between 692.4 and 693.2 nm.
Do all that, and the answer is -0.01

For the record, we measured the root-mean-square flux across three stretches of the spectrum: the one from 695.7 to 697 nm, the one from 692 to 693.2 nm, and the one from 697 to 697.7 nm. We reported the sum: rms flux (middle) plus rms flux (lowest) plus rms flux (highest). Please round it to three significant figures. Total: 38.2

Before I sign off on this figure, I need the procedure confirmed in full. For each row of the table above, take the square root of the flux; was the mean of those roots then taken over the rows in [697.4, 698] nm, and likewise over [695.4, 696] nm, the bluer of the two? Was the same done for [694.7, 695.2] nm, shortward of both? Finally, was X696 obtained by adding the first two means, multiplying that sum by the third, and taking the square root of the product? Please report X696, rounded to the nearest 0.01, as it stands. 5.13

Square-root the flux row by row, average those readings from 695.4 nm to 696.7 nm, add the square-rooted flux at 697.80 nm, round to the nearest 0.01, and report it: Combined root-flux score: 7.20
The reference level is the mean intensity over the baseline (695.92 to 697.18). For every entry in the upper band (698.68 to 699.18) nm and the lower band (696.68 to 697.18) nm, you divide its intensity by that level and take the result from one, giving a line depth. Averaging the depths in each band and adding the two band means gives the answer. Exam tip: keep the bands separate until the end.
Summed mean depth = 0.00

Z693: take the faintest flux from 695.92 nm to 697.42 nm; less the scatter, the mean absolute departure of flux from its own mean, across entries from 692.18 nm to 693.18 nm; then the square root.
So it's 3.51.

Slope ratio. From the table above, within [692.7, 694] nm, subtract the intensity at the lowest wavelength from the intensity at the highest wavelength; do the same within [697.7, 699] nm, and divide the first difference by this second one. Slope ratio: 3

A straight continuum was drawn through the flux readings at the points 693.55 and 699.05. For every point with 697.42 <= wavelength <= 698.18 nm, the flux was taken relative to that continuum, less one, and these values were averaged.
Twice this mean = -0.029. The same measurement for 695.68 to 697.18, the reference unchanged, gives 0.048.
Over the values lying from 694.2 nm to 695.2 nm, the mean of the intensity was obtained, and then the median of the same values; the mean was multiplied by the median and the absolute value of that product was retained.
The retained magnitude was 166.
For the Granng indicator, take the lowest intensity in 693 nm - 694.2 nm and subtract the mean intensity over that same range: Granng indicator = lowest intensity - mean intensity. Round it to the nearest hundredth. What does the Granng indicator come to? -0.23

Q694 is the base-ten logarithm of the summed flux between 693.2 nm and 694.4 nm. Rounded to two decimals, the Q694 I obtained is 1.81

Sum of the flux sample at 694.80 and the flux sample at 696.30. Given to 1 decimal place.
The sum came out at 25.7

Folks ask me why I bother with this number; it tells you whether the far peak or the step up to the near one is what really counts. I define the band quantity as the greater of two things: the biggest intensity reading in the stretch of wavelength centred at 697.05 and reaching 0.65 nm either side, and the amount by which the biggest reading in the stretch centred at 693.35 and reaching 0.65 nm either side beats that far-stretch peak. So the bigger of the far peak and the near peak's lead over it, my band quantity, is 13.1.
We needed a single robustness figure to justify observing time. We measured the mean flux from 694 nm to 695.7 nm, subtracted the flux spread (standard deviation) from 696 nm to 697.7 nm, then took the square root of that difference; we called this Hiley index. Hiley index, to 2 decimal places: 3.59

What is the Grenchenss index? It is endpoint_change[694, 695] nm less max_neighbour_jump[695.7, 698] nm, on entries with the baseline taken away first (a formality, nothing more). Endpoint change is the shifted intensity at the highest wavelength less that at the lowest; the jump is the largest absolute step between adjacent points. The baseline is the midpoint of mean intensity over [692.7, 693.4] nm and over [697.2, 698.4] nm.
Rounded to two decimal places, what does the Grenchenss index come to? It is -0.79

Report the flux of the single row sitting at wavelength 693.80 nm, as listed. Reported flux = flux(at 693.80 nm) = 13.02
